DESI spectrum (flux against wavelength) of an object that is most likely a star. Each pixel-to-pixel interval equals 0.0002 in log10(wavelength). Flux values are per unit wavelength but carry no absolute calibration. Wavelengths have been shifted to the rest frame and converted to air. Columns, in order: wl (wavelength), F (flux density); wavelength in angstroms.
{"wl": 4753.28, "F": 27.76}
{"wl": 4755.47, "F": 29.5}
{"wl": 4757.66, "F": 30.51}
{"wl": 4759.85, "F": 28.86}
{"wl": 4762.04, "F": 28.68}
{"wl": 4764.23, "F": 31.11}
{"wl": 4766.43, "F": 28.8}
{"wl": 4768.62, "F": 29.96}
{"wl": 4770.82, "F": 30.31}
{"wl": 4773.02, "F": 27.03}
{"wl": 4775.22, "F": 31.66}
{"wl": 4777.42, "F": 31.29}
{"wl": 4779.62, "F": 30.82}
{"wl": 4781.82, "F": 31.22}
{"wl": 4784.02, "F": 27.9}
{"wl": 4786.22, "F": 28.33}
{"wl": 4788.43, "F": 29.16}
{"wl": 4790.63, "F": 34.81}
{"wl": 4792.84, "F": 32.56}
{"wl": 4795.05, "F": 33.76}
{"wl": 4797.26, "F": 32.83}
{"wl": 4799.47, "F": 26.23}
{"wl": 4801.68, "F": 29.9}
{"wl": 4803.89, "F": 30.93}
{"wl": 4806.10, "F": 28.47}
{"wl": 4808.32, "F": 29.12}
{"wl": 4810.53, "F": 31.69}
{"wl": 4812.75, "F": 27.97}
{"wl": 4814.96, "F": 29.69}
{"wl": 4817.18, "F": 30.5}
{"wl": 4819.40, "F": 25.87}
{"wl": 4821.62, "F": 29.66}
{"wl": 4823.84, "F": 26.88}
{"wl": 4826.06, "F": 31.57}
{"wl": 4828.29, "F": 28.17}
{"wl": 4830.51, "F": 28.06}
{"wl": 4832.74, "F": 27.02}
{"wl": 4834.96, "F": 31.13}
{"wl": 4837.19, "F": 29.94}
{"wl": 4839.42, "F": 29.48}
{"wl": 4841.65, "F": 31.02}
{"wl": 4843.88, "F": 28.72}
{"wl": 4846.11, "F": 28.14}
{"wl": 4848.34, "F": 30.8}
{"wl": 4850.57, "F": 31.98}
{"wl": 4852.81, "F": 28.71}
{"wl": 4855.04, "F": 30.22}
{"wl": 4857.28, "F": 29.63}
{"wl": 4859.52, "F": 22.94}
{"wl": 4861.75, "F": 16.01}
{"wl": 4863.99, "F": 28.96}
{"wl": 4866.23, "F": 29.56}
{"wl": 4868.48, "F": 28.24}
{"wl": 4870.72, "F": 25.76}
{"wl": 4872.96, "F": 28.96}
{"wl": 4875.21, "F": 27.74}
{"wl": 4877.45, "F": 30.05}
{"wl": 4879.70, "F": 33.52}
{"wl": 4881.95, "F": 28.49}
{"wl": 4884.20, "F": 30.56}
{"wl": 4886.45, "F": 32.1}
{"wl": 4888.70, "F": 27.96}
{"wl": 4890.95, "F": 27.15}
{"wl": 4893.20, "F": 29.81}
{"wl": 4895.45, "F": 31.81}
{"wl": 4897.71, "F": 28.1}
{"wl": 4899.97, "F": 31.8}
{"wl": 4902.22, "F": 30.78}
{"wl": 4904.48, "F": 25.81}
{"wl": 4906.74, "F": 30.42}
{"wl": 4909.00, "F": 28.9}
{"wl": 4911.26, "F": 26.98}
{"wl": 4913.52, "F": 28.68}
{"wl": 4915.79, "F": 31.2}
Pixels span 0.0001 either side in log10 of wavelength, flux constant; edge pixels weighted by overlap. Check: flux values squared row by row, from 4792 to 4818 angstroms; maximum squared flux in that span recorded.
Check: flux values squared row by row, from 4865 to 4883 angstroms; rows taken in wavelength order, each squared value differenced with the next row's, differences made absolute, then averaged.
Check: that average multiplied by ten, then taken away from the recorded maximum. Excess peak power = -461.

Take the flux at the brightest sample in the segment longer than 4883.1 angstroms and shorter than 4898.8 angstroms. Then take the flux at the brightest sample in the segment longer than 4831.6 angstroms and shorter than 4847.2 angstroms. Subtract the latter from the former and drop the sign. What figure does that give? 1.0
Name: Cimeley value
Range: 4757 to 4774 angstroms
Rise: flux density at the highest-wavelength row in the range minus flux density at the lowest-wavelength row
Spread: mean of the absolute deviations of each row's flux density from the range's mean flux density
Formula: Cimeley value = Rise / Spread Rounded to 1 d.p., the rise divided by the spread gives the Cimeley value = -3.3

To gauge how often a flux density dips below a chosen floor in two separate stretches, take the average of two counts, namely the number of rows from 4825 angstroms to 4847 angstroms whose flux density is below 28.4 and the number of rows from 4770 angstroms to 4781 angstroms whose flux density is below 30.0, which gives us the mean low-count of 2.5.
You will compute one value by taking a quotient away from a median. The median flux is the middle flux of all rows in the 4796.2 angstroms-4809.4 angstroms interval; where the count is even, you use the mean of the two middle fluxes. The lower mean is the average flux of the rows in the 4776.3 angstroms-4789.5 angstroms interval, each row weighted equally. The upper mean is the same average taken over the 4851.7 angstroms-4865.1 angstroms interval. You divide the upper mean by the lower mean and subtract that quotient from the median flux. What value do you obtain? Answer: 28.6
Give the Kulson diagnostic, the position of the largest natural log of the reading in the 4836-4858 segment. 4850.57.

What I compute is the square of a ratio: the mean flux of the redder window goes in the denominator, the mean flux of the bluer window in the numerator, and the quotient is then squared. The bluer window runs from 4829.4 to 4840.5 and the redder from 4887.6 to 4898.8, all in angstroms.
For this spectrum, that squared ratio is 1.01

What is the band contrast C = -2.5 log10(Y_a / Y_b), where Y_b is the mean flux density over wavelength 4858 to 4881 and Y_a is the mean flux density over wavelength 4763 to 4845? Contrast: -0.10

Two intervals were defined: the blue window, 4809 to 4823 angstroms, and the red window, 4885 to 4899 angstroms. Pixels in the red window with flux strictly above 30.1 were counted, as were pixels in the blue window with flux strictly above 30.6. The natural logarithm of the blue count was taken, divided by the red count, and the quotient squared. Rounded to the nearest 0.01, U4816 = 0.00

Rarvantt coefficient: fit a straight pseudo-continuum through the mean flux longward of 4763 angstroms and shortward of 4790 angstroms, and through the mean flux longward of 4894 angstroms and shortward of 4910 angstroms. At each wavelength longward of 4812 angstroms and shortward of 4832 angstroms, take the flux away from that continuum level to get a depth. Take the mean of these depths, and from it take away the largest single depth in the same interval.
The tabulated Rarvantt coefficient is -2.8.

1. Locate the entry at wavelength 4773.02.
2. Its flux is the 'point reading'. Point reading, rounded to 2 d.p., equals 27.03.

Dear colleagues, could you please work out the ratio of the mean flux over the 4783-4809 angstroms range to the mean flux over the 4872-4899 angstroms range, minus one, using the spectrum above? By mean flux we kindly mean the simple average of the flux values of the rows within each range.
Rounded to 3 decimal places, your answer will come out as 0.022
